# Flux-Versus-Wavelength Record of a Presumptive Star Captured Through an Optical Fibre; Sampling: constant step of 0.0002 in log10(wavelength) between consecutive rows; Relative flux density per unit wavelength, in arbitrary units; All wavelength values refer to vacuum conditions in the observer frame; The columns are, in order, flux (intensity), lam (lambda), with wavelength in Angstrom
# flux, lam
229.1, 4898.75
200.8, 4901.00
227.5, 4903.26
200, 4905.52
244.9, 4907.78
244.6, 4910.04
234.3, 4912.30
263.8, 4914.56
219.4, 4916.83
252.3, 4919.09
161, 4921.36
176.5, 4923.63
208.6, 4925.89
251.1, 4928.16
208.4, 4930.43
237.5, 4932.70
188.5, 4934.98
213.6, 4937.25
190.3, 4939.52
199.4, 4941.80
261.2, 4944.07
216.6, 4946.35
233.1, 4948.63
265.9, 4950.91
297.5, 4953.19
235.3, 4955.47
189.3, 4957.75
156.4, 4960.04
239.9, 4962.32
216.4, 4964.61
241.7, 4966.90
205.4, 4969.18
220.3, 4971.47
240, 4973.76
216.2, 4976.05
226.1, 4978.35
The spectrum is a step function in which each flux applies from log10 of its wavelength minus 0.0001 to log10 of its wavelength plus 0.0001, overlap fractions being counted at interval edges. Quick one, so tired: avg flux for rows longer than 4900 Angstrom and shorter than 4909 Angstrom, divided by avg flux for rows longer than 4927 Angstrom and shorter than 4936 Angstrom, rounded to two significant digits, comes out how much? 0.99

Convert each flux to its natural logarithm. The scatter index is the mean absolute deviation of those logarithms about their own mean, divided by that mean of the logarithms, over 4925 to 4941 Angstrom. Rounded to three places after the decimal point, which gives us 0.015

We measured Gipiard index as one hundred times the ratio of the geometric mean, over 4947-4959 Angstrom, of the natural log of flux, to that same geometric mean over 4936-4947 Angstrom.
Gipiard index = 102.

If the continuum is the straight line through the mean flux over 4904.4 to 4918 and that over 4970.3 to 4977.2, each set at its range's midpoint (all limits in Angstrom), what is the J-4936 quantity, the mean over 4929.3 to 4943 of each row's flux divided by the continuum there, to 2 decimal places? 0.89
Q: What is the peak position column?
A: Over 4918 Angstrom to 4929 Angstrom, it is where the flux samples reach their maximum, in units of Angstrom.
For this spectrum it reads 4919.09 Angstrom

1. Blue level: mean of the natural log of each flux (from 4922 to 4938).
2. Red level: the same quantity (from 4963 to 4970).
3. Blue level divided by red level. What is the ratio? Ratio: 0.99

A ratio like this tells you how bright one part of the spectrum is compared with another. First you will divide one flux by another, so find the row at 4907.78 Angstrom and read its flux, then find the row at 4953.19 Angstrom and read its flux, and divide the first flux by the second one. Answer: 0.82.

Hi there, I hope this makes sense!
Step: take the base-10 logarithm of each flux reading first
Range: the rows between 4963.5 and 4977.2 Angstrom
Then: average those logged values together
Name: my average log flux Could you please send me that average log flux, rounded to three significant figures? 2.35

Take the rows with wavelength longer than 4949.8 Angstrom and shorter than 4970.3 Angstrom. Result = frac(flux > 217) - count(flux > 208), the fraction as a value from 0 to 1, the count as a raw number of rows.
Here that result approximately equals -5.4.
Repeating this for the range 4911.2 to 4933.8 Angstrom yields -7.4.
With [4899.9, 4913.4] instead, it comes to -3.3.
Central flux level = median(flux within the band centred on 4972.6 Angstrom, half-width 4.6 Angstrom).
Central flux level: 218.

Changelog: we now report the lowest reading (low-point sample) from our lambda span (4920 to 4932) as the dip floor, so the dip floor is 161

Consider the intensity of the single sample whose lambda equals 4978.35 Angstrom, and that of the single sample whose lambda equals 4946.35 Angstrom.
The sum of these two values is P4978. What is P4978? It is 443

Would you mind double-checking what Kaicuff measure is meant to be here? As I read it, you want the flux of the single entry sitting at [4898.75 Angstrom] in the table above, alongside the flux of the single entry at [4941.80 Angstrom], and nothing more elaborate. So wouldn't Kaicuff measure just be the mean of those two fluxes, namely 214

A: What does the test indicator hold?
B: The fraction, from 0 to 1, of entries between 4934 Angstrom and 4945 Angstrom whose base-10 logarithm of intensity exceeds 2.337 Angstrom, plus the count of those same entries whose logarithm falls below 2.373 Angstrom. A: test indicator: 4.2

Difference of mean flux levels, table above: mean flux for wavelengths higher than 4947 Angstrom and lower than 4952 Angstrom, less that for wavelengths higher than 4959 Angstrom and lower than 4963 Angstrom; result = 51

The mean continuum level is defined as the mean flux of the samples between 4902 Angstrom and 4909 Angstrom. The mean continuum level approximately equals 224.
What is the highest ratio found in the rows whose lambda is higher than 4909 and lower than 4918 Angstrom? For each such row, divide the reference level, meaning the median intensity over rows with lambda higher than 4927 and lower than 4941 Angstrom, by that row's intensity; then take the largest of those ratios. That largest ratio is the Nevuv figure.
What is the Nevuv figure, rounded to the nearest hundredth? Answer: 0.96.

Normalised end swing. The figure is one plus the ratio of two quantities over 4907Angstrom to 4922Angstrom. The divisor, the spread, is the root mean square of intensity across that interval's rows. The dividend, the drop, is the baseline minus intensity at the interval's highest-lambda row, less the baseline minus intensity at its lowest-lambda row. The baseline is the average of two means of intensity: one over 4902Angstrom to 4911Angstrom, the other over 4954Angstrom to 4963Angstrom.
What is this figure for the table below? 1.36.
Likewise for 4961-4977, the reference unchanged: 1.10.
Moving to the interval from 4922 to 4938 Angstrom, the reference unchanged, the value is 0.83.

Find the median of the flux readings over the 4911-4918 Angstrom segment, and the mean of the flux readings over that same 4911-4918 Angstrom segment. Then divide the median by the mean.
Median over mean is 0.98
